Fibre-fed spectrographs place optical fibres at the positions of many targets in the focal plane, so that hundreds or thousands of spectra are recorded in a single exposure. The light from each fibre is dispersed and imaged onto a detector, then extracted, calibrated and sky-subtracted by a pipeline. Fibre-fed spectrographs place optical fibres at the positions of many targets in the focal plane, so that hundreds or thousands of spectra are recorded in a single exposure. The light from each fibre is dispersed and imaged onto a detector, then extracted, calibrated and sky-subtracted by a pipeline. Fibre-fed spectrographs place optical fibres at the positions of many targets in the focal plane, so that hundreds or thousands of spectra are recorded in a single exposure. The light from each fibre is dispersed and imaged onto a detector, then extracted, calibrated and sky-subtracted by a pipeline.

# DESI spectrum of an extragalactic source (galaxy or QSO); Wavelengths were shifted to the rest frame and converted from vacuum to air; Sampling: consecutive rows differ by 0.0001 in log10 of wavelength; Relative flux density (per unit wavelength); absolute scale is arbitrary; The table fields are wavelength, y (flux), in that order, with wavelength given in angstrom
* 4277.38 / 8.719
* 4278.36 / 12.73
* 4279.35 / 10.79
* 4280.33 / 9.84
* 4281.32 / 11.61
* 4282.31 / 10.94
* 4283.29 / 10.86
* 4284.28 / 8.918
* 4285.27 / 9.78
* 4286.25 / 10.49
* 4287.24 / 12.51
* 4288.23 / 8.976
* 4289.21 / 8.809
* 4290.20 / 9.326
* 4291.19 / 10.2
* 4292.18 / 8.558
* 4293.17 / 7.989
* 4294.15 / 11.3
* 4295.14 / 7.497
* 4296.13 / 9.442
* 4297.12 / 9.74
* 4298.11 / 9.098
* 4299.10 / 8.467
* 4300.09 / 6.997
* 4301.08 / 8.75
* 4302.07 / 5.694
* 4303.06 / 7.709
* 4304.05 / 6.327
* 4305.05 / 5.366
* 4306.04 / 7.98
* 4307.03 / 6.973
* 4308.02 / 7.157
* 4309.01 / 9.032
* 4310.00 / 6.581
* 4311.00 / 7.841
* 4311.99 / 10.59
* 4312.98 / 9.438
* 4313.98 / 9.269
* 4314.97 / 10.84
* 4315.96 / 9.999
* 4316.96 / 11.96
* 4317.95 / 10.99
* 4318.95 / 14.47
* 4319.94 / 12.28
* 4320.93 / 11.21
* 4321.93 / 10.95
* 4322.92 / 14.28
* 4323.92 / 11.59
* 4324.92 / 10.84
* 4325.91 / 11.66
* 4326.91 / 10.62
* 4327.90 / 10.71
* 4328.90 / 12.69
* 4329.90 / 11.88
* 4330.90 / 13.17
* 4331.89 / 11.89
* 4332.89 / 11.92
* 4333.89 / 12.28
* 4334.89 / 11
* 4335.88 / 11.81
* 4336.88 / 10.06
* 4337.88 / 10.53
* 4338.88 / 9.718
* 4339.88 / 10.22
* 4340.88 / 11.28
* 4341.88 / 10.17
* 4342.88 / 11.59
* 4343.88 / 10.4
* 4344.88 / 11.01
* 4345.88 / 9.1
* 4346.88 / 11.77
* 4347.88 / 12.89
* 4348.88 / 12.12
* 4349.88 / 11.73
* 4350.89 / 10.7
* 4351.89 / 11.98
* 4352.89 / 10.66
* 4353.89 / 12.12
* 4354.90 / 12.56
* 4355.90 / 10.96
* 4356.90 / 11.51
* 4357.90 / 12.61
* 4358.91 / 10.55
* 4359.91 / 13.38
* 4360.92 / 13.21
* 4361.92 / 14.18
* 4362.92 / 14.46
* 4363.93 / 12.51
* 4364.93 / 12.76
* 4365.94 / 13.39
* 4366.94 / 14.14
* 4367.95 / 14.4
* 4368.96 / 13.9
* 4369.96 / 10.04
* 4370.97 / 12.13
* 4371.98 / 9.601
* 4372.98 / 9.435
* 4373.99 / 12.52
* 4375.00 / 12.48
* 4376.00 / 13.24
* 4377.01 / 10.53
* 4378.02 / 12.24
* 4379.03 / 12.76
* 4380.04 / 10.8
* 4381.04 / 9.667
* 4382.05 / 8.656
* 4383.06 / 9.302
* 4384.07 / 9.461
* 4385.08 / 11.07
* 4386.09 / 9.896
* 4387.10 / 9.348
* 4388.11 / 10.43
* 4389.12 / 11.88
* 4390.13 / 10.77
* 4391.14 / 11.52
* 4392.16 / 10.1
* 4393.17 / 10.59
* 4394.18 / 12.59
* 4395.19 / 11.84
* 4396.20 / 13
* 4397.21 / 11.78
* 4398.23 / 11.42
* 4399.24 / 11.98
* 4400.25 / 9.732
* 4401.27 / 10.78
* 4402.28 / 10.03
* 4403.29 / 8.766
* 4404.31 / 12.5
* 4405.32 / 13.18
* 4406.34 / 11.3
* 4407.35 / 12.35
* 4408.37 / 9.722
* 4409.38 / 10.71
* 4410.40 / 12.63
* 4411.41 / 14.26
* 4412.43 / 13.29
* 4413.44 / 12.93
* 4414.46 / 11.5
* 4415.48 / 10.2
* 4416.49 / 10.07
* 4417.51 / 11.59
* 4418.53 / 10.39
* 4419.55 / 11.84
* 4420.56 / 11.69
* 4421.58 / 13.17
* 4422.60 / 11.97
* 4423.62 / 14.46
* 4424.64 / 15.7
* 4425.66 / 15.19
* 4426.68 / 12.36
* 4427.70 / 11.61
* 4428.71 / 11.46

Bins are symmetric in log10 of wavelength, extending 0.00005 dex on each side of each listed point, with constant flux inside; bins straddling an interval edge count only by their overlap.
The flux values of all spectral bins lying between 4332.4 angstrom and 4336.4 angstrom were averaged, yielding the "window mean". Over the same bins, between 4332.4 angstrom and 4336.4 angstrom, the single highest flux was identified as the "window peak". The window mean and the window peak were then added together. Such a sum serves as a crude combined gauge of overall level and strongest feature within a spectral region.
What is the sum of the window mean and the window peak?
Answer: 24.0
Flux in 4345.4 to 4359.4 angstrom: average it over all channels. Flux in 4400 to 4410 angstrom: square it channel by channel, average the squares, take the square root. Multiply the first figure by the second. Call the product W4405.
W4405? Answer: 127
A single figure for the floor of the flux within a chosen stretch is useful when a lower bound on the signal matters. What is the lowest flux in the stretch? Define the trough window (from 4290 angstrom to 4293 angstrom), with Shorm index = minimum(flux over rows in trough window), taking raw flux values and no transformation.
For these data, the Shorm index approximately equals 8.558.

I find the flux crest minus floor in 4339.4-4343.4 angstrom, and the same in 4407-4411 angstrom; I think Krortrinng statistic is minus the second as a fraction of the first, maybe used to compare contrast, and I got -2.0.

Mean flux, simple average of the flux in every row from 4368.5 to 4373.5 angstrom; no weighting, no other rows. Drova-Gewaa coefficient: 11.0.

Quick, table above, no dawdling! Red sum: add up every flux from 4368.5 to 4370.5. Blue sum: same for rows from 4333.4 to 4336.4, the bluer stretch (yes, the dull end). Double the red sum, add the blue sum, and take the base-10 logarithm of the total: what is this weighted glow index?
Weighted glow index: 1.92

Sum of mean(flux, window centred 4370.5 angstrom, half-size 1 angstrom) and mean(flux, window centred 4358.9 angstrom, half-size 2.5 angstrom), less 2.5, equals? 20.8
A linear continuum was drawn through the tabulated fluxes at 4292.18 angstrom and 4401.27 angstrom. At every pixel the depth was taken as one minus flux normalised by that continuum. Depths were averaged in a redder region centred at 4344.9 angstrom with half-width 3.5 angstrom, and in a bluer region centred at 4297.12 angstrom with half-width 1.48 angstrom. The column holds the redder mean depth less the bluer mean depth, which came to -0.1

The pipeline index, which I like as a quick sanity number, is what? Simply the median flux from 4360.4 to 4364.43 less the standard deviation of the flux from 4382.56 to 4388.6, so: 13.0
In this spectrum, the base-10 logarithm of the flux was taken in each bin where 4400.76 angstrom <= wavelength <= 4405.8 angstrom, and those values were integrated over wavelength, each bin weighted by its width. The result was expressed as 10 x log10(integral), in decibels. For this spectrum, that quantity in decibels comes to 7.2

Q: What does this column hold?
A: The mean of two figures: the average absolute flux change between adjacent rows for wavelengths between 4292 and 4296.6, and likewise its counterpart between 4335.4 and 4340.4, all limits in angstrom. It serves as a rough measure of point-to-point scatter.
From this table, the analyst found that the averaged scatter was 1.6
